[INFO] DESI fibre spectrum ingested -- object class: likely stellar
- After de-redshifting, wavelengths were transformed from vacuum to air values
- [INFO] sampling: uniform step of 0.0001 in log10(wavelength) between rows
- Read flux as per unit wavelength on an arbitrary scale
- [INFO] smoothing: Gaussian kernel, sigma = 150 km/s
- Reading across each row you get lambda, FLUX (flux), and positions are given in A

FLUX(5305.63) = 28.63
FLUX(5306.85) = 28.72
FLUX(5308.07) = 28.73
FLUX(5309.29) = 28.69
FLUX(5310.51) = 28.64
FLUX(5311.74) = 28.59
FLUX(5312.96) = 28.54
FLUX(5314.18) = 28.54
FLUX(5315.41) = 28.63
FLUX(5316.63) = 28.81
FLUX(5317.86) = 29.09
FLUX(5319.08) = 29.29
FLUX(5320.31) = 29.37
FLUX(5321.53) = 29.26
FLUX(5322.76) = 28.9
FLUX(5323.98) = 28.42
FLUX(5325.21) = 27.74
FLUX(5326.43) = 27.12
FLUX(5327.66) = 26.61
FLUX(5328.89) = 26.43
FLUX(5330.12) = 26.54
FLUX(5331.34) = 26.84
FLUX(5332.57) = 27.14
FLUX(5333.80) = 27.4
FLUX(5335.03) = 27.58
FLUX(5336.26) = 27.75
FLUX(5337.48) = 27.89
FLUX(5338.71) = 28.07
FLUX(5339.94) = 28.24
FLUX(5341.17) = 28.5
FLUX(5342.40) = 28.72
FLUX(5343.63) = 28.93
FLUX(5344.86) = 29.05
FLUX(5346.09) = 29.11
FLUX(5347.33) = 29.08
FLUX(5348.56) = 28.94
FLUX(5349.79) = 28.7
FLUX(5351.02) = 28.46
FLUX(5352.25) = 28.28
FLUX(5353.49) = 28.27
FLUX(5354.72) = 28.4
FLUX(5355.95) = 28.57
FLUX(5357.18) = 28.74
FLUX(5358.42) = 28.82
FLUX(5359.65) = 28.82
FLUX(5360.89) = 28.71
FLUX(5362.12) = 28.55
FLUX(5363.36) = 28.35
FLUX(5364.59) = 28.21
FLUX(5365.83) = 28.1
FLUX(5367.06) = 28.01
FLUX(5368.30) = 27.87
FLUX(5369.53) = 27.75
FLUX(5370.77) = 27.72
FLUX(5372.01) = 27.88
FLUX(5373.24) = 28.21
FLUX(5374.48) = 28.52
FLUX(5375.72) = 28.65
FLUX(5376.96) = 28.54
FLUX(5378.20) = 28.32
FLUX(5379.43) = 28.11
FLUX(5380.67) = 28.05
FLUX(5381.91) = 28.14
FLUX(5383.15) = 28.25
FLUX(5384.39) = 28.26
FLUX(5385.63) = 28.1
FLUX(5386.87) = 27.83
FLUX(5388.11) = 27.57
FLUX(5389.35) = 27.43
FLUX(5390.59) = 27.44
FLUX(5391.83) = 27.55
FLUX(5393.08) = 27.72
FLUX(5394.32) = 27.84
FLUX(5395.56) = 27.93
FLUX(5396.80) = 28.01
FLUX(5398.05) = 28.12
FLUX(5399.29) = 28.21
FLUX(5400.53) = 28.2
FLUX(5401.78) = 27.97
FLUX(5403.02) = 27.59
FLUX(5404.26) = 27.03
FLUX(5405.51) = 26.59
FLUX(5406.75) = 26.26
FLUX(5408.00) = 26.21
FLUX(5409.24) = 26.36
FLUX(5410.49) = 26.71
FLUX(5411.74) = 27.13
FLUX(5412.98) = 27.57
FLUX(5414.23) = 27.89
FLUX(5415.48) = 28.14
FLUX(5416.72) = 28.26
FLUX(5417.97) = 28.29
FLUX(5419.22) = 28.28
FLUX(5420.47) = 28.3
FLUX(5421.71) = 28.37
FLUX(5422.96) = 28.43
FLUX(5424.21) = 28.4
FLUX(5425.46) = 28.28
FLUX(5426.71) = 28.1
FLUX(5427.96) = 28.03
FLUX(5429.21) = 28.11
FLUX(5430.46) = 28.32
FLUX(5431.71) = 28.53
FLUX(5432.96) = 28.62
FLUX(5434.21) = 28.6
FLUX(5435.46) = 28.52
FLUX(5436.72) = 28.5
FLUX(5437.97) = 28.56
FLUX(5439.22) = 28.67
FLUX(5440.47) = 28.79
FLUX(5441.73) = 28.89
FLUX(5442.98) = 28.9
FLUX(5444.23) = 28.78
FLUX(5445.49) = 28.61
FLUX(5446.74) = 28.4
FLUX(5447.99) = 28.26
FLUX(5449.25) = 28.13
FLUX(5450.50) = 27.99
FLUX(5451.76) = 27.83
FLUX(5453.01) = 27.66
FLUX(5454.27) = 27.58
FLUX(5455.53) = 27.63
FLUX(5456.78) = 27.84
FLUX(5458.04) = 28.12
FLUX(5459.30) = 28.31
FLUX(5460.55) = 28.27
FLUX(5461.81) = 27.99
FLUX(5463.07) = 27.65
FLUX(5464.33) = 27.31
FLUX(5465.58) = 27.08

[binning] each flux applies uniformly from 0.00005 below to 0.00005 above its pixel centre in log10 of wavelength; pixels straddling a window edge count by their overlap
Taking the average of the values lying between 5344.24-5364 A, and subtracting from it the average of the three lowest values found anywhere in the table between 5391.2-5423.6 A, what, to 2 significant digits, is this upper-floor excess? 2.4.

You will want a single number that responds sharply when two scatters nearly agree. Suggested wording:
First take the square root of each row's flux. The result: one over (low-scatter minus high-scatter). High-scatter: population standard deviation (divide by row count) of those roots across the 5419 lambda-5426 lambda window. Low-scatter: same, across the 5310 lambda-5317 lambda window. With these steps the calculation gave 340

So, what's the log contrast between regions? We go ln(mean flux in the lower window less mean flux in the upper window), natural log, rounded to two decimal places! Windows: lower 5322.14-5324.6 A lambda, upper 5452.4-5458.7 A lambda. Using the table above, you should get -0.11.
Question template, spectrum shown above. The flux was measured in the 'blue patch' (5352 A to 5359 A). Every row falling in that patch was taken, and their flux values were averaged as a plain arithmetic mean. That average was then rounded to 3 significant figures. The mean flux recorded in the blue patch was 28.5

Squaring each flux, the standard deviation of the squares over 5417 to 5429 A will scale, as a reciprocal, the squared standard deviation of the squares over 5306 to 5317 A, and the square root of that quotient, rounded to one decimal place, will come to 1.9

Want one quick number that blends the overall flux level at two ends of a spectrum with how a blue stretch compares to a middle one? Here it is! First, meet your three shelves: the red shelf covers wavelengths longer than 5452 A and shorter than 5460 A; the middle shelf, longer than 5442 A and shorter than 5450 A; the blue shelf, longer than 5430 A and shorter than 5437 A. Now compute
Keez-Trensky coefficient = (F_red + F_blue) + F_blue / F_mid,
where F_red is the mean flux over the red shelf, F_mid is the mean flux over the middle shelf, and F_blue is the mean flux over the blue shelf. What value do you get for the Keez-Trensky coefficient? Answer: 57.4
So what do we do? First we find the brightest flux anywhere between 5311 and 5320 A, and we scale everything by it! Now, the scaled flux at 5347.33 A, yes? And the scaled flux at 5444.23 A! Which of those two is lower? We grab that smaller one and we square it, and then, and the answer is 0.965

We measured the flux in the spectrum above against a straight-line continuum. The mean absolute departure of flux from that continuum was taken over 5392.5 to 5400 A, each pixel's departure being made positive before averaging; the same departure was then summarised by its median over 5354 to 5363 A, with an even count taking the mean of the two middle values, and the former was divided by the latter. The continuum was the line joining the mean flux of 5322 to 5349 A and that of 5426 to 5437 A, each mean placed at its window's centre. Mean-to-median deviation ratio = 0.4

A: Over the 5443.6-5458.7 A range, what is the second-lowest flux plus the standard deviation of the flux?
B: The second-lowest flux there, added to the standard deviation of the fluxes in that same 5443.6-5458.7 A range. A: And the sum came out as 28.0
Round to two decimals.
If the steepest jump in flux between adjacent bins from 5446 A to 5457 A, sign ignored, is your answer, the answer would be 0.21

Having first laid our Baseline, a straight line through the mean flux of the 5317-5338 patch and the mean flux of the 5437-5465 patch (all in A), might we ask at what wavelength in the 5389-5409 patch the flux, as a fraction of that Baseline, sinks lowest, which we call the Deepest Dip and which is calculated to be 5408.00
